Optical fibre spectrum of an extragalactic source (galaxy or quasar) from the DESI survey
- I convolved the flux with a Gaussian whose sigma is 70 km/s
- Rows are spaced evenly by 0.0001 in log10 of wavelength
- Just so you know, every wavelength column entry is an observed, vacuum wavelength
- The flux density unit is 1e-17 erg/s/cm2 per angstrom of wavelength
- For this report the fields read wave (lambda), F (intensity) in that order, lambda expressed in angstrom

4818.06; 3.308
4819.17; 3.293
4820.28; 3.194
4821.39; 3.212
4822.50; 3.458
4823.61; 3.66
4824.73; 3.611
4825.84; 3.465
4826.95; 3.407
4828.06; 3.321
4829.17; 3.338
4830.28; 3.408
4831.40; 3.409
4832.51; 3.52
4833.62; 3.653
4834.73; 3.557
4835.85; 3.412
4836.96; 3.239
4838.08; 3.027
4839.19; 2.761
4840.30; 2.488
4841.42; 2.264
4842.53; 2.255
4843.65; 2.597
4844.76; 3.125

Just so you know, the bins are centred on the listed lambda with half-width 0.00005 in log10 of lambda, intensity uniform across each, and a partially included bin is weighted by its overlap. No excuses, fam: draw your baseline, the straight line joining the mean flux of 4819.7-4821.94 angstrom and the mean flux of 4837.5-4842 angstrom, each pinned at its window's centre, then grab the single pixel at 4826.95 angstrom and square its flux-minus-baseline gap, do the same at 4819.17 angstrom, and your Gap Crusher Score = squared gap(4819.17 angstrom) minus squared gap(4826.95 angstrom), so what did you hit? -0.1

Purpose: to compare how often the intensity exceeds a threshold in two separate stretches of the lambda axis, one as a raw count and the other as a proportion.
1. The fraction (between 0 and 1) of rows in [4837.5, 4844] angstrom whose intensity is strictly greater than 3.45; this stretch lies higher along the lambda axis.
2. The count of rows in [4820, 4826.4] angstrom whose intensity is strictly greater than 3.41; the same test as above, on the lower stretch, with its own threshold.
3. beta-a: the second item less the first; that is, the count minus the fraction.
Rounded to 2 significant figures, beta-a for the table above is 4.0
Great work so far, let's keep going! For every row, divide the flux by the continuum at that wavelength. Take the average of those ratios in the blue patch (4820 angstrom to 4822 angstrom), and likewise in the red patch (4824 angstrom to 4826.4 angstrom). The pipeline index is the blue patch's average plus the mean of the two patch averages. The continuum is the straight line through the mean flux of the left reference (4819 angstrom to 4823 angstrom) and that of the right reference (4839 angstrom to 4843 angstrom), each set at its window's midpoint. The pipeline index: 2.03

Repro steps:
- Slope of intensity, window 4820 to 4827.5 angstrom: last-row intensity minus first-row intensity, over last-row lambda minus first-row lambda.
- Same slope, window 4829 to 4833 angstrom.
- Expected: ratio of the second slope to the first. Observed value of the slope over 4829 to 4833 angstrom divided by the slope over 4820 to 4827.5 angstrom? 2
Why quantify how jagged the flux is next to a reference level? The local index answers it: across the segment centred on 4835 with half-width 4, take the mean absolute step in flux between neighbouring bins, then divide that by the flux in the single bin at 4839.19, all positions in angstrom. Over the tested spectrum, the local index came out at 0.053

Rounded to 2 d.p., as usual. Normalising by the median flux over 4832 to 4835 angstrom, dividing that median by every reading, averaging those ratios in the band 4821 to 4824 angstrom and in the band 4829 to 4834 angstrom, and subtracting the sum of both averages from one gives -1.06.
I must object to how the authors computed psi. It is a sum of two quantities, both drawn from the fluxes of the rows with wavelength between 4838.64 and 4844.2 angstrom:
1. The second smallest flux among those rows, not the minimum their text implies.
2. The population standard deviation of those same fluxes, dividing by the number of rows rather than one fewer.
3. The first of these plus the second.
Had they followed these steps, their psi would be 2.46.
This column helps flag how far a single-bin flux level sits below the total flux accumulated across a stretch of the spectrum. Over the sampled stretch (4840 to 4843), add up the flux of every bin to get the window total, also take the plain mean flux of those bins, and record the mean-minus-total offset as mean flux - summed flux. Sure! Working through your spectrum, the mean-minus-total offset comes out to -4.7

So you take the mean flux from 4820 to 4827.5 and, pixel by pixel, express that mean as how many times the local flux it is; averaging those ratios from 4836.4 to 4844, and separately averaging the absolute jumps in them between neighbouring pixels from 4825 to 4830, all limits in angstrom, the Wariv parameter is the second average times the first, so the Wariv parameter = 0.021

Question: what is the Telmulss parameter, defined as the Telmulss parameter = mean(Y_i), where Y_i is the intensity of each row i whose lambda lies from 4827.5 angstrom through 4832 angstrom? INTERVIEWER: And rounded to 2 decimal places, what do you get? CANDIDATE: 3.37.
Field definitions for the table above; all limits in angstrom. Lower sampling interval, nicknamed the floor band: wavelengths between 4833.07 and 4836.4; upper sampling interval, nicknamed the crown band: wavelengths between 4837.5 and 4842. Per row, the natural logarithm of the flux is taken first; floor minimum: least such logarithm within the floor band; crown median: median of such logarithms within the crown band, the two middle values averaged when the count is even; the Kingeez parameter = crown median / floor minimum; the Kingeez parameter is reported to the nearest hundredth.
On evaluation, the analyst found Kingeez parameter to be 0.79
